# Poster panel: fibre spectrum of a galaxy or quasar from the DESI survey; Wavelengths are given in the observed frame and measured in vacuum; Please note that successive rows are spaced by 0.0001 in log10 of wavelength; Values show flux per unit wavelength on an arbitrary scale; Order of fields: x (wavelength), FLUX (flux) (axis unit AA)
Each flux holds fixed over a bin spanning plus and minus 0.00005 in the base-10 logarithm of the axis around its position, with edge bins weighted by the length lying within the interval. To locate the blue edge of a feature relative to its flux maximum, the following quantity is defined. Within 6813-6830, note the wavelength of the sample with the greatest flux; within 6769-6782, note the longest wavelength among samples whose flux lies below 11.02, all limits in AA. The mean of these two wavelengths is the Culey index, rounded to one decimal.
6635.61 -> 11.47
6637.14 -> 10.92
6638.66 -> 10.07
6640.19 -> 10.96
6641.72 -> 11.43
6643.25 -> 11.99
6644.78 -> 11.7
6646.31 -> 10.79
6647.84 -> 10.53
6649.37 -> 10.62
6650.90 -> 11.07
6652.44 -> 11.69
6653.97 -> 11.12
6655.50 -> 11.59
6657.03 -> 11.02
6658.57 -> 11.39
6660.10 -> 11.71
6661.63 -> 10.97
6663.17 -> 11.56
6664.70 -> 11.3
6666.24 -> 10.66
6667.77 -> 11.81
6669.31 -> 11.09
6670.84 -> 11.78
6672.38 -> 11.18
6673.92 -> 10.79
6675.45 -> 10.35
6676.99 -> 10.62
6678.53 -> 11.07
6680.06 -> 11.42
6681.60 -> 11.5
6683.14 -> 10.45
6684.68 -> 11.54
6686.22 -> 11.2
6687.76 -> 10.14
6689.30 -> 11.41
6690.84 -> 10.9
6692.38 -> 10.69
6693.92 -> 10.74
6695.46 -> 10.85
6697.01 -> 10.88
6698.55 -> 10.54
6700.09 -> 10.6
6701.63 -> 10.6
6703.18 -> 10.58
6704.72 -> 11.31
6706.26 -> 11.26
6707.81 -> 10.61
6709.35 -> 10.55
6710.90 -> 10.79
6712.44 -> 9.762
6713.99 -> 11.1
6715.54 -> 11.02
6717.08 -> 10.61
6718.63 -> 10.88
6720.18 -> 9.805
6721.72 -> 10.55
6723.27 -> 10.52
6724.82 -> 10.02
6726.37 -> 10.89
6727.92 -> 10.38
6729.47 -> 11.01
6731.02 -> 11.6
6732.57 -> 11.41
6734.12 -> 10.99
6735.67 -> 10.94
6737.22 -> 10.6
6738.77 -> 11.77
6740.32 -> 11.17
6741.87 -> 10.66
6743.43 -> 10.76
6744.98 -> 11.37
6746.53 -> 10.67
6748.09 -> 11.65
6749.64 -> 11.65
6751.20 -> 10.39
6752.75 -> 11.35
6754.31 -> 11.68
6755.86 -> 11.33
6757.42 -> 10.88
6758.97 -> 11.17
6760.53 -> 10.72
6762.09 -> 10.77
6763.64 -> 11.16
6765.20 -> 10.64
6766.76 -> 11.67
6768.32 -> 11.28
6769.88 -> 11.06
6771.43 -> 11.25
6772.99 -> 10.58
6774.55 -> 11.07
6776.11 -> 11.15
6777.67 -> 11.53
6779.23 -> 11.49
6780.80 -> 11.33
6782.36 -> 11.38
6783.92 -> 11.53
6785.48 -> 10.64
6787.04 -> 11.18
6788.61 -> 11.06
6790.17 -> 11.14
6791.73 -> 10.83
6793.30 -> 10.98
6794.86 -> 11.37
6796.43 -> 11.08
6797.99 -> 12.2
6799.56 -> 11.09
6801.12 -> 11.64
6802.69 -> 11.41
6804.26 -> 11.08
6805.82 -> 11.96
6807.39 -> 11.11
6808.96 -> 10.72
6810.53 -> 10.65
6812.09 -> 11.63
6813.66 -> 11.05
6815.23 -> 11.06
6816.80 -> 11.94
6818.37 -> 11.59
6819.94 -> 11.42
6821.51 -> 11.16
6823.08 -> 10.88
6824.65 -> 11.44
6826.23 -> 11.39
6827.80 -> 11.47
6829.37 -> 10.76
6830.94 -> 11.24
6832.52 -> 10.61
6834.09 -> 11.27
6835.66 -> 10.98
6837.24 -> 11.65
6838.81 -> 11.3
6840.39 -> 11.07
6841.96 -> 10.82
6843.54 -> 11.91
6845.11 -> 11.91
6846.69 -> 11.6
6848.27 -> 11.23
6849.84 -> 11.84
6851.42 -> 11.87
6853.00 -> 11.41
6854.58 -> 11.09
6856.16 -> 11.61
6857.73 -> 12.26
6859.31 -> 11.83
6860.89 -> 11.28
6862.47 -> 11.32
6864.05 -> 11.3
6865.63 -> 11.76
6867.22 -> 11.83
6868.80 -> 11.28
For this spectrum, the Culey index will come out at 6794.9 AA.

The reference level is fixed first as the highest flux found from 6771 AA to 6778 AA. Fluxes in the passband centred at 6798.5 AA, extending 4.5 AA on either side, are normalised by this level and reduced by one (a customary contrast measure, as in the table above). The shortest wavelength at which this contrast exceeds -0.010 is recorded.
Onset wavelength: 6797.99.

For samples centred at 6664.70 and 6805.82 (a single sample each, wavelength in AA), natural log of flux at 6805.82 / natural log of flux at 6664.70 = 1.02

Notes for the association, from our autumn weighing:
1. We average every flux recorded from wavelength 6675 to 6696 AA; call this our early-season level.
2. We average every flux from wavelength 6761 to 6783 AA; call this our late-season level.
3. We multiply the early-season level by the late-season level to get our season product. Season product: 122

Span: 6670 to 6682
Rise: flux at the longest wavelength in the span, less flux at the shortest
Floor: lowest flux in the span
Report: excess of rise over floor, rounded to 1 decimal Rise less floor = -10.6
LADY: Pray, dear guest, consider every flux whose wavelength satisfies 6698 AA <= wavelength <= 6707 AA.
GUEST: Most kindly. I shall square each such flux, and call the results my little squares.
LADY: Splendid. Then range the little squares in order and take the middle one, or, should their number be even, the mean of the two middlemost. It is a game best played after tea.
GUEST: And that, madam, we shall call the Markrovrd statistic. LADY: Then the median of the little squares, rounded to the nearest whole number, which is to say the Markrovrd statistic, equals 112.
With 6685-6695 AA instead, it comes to 117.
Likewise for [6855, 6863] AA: 135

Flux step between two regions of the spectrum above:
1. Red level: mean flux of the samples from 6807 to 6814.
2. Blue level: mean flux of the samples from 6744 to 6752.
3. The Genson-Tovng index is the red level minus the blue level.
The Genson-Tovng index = -0.11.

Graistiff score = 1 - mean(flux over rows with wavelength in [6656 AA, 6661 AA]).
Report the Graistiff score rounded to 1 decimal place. -10.4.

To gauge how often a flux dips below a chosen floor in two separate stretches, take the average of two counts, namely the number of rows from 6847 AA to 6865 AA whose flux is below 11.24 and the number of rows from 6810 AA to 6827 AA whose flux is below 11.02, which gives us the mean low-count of 2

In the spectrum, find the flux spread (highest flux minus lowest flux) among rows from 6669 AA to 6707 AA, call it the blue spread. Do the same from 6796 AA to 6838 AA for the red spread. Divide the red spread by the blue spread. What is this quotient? 0.97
